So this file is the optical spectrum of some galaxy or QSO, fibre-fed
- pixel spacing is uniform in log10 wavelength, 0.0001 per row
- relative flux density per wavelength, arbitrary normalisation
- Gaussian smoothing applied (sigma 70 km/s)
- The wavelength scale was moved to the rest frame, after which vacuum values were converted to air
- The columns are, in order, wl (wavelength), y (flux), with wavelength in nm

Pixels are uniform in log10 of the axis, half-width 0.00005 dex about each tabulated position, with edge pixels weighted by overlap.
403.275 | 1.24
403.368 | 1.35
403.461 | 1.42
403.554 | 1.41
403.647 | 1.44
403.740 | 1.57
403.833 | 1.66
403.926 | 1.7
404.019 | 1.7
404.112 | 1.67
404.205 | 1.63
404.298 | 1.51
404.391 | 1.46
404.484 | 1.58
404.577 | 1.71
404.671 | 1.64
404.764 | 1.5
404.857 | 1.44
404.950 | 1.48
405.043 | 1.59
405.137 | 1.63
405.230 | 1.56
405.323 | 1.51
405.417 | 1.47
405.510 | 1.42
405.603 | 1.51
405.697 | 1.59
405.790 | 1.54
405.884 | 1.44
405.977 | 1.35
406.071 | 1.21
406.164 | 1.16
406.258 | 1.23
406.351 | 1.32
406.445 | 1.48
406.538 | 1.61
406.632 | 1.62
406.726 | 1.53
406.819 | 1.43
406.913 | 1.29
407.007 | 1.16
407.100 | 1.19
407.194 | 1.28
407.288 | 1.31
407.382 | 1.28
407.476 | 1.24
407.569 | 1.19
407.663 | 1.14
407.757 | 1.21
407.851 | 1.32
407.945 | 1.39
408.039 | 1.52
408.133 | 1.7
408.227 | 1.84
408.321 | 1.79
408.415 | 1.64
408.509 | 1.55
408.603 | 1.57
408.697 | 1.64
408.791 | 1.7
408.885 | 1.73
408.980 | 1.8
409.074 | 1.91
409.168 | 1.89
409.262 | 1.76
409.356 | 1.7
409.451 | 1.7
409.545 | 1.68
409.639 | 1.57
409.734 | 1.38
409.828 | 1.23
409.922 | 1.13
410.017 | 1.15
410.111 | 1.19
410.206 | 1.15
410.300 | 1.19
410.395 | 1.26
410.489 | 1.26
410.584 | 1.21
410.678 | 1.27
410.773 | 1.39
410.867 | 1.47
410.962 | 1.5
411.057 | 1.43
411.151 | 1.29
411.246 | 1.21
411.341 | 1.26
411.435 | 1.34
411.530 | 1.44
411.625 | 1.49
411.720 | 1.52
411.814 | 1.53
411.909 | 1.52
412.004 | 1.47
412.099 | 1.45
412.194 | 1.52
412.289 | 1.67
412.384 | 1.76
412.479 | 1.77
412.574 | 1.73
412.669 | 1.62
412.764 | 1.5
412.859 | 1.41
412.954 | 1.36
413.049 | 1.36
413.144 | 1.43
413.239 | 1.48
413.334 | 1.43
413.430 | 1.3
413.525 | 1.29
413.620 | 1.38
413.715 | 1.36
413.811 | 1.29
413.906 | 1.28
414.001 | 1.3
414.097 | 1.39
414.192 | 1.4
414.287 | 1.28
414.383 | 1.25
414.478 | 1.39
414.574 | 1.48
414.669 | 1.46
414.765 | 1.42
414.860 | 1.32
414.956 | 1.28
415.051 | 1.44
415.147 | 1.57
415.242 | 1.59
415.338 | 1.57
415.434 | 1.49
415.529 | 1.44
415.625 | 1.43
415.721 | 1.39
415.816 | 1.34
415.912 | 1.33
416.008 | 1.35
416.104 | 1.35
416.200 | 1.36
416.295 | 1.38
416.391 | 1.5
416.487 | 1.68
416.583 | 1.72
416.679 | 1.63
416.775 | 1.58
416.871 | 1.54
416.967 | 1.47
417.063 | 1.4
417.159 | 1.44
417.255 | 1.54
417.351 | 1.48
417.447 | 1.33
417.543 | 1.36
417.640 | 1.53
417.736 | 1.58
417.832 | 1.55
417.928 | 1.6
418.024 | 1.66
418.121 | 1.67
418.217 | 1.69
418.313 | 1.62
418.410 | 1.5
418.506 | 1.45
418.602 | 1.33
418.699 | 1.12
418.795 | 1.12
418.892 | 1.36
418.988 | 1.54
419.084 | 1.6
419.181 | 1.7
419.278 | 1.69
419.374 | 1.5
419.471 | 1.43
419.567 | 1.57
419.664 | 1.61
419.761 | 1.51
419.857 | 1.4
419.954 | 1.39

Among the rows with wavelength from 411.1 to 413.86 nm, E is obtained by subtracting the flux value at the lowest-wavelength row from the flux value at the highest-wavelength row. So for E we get 0.00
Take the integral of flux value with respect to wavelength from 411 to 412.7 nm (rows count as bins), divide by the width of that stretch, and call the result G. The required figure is 1.50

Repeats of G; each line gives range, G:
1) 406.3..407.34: 1.38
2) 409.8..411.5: 1.28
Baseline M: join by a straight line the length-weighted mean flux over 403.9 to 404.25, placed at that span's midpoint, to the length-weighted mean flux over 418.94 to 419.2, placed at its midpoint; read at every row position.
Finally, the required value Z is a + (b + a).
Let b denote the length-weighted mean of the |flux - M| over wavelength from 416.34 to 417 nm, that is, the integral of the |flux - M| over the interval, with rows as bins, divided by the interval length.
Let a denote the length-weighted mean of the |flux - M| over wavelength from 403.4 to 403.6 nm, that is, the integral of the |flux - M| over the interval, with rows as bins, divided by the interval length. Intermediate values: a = 0.27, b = 0.08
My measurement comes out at 0.61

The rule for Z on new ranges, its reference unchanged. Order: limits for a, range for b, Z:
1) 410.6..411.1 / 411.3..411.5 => 0.82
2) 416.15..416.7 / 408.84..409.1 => 0.43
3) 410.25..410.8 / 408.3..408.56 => 0.85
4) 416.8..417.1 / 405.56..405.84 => 0.39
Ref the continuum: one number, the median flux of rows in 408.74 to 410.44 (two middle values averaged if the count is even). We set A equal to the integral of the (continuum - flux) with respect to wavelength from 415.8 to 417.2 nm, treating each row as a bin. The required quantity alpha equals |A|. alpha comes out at 0.21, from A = 0.21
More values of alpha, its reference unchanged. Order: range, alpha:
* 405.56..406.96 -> 0.29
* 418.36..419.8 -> 0.23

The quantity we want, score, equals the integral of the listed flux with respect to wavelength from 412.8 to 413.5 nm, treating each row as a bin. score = 0.976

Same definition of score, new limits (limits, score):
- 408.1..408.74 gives 1.073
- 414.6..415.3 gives 1.011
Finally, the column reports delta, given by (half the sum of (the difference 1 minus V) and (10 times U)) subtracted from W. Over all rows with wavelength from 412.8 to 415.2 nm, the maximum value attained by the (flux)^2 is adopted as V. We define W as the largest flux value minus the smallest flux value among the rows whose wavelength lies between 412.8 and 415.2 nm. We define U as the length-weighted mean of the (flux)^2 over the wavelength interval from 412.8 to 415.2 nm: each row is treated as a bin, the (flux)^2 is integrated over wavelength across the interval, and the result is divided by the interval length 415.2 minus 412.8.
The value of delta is -8.4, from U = 1.90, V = 2.46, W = 0.32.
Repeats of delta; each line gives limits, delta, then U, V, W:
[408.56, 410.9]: -9.1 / 2.25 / 3.65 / 0.78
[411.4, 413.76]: -9.6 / 2.23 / 3.13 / 0.48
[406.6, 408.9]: -8.8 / 2.14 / 3.39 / 0.70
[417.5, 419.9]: -10.0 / 2.30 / 2.89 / 0.58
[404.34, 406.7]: -9.6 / 2.22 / 2.92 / 0.55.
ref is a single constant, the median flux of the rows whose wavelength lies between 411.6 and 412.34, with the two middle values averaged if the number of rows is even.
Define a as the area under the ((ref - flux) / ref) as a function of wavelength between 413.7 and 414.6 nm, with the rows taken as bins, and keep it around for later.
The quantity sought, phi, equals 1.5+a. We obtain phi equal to 1.61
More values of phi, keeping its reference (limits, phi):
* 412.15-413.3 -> 1.48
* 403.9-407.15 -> 1.59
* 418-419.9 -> 1.52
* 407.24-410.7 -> 1.62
